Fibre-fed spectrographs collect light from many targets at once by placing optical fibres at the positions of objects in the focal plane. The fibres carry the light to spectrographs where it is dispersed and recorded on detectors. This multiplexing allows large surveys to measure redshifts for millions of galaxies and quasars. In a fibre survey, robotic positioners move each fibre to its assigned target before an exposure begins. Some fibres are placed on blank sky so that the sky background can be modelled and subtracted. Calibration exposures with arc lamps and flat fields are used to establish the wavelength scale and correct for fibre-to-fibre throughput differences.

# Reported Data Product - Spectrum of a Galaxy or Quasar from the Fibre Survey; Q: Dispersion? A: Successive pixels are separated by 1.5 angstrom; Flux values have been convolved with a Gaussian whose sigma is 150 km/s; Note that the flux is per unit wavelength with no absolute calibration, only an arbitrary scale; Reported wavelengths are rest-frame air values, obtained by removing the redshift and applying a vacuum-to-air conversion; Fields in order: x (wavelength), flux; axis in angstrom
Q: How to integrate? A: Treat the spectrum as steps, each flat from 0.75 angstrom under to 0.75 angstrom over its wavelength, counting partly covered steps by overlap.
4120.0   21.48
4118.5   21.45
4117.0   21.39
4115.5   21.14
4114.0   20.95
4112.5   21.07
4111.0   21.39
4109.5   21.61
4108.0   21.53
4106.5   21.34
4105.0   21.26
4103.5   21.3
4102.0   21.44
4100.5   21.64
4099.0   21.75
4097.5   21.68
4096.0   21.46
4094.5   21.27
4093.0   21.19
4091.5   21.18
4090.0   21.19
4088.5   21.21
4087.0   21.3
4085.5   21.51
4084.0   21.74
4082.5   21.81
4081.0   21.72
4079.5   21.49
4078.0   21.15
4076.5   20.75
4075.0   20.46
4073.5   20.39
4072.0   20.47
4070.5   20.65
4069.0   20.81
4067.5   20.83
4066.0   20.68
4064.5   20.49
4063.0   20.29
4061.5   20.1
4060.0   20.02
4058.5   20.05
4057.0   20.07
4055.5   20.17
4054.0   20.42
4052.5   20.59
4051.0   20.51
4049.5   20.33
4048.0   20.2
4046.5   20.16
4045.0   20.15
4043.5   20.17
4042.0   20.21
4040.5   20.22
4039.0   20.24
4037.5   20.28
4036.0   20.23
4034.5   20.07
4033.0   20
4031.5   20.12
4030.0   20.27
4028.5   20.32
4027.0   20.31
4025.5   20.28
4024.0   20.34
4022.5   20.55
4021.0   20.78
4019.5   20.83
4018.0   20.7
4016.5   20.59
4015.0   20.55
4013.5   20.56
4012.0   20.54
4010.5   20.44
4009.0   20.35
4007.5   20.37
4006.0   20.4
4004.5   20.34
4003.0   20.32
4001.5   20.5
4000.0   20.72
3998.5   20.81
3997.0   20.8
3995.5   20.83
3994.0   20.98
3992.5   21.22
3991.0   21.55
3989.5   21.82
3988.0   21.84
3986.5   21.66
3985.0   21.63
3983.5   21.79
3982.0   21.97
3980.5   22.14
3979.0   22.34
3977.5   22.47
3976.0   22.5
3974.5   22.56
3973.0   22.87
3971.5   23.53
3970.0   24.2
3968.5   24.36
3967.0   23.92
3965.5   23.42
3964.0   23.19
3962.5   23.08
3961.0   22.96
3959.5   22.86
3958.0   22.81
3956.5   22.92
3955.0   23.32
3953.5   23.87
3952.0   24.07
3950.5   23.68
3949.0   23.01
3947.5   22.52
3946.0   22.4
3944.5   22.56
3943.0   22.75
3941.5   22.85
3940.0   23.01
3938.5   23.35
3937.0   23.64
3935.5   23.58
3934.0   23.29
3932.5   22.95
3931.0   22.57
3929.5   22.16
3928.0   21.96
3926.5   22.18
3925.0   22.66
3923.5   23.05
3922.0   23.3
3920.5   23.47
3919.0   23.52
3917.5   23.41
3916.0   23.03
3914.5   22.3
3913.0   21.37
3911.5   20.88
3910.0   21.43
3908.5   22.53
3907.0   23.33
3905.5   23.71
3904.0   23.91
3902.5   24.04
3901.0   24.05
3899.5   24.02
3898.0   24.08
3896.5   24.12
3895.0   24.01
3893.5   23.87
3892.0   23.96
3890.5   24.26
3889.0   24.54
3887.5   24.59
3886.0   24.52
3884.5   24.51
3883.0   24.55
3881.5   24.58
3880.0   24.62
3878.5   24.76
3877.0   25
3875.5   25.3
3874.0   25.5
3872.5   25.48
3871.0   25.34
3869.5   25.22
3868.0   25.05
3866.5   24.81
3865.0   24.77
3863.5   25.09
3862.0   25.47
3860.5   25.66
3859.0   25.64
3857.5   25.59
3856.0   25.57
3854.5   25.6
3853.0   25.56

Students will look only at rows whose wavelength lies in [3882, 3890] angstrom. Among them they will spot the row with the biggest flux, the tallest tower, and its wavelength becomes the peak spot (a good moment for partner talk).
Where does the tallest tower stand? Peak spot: 3887.5 angstrom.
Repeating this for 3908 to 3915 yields 3908.5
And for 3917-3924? 3919.0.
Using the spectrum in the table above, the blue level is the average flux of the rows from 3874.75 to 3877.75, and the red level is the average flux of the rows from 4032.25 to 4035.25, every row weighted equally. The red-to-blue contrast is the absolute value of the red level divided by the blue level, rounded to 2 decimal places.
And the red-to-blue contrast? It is 0.80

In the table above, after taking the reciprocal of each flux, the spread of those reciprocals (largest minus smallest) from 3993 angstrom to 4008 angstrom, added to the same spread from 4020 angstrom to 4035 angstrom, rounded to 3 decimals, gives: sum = 0.003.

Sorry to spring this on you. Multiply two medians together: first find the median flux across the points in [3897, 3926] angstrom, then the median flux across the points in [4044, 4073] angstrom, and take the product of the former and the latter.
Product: 474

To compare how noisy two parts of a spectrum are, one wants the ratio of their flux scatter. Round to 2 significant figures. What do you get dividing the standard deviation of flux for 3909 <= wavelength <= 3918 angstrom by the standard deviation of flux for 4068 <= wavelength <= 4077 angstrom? 5.8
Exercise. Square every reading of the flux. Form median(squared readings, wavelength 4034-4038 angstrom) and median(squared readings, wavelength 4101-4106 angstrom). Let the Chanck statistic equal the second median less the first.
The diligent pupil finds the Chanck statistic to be 44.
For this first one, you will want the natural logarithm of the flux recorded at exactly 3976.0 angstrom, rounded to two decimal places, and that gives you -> 3.11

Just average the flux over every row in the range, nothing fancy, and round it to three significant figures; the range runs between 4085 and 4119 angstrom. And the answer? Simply 21.4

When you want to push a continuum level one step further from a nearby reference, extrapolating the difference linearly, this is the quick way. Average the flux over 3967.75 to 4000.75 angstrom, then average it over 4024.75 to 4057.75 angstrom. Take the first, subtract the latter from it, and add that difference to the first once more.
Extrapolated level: 23.8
